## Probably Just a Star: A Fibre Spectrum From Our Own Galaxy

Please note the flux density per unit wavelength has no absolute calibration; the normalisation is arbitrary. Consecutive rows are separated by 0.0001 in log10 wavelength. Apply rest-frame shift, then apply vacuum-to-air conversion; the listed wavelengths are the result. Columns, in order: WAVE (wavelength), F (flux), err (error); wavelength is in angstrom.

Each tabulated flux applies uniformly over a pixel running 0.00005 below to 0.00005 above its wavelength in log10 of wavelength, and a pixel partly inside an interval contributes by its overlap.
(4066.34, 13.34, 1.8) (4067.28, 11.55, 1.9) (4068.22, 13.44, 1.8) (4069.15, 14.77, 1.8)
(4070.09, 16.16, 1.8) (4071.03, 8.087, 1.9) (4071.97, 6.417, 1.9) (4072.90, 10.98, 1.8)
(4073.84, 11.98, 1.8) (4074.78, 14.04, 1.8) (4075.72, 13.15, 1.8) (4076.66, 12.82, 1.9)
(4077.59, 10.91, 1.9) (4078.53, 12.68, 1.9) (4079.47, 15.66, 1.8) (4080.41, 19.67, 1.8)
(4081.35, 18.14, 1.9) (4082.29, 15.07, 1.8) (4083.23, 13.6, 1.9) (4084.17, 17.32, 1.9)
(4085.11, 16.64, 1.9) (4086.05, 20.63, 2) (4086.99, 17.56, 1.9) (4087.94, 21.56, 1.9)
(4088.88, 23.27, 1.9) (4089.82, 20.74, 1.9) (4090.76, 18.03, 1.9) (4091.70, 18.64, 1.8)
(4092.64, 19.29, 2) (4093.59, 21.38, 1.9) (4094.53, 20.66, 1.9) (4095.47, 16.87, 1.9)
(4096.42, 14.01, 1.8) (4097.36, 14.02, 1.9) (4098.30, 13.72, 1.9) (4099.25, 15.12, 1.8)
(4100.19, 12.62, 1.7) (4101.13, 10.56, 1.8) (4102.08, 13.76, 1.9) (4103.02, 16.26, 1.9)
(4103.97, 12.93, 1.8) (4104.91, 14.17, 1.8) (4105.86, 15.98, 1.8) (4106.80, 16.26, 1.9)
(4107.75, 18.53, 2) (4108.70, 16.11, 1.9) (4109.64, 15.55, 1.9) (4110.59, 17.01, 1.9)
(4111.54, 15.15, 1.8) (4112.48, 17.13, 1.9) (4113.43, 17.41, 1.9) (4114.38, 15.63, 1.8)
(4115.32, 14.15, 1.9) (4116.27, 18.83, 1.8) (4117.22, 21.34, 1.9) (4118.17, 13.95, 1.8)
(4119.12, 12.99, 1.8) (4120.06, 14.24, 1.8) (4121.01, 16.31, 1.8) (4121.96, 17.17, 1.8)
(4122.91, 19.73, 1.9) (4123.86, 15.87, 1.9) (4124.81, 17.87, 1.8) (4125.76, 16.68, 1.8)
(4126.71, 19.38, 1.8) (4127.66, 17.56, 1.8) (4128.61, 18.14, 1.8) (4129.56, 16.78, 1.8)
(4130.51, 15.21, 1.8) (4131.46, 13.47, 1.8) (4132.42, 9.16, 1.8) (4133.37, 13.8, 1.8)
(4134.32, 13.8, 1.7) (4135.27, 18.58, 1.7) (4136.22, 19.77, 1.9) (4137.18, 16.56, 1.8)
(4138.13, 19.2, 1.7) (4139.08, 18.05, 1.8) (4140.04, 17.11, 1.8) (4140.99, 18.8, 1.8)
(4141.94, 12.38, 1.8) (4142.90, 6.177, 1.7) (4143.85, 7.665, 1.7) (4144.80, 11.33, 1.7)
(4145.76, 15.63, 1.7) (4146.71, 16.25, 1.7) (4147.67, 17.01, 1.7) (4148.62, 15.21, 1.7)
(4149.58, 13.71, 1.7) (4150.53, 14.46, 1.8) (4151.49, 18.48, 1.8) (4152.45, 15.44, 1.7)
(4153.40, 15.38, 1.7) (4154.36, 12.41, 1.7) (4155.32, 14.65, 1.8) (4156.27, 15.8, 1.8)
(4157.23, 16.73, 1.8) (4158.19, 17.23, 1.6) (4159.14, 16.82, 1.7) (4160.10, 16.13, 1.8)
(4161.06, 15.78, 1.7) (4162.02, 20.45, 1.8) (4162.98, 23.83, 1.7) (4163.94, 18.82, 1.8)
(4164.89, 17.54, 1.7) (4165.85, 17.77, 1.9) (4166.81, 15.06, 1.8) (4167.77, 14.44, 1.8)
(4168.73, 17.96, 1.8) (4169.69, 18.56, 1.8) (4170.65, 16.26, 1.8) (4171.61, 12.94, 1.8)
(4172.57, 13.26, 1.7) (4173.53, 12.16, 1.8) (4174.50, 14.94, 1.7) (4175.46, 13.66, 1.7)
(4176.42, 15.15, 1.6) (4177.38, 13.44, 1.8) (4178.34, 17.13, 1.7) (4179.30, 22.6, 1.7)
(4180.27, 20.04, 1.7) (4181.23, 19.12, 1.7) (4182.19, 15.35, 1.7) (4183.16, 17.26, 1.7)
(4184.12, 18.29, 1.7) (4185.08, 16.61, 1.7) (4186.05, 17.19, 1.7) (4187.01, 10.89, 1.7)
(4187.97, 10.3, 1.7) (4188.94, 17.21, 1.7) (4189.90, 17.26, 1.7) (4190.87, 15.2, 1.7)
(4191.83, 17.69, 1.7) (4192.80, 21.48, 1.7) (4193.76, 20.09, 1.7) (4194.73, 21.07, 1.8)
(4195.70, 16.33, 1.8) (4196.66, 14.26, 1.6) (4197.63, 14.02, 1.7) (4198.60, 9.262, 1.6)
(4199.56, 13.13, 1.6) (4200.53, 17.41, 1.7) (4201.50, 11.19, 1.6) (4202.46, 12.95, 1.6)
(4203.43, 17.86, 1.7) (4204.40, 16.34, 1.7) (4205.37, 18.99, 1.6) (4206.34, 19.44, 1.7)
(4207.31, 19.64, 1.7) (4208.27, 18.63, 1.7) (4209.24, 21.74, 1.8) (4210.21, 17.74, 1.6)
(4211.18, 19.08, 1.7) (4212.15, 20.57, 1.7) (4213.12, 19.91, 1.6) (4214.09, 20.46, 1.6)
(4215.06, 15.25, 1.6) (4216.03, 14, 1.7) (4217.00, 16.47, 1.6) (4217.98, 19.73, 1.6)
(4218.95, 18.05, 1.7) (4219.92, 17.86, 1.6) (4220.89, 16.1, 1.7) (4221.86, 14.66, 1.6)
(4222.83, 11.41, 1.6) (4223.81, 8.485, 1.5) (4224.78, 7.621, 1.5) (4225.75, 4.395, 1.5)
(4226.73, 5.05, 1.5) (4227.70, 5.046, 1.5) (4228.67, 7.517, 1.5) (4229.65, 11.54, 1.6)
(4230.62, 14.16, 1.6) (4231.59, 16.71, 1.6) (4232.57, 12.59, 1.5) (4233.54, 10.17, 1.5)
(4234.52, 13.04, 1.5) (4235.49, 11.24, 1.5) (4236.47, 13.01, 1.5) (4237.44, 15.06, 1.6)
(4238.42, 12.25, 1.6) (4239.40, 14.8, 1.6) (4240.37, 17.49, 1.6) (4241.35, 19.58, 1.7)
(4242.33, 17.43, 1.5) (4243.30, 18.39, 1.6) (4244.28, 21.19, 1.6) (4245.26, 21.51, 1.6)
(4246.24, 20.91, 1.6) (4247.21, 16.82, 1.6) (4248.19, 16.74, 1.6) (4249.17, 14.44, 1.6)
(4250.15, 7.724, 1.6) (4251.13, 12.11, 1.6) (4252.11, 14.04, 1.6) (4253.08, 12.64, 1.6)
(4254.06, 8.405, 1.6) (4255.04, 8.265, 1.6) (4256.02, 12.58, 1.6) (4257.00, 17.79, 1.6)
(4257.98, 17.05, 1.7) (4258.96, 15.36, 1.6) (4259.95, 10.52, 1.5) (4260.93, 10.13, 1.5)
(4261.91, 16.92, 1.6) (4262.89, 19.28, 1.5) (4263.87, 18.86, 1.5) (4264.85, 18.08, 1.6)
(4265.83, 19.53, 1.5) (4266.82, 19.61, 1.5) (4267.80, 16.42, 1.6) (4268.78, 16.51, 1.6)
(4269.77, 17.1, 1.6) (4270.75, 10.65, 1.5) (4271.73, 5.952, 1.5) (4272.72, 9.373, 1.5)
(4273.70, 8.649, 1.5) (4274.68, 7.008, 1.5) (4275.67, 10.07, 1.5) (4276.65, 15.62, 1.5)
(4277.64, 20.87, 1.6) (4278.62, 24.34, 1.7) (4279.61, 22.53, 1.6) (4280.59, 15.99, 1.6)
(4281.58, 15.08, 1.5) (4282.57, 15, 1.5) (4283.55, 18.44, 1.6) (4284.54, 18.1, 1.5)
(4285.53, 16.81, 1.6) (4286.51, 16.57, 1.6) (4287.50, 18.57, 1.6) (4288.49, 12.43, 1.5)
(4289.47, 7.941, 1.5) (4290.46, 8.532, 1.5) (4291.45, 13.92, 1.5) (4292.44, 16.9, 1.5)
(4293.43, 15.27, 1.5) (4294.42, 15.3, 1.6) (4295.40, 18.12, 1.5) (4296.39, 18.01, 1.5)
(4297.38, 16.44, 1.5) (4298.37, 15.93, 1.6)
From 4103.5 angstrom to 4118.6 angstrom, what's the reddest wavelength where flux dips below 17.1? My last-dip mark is 4118.17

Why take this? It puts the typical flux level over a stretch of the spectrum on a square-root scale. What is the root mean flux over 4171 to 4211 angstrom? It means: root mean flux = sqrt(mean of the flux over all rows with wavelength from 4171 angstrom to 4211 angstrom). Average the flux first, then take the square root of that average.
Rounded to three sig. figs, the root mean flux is 4.04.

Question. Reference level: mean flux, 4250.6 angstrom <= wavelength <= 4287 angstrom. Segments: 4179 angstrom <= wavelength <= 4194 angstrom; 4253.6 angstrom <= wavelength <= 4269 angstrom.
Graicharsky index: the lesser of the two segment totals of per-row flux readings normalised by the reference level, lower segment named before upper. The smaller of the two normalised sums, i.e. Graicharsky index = 16.4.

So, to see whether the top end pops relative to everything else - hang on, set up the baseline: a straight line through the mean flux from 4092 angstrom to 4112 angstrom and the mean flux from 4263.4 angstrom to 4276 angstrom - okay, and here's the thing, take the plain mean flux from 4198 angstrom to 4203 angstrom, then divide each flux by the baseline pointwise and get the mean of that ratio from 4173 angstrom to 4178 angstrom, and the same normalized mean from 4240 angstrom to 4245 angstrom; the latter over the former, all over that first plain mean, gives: 0.112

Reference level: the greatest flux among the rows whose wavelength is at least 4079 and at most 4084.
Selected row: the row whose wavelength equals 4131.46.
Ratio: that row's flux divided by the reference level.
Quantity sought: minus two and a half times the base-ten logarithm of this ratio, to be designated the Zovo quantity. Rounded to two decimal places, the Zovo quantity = 0.41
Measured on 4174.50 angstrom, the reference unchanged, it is 0.30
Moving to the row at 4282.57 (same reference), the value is 0.29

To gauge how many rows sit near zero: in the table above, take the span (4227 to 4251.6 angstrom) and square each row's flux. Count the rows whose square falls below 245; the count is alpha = 15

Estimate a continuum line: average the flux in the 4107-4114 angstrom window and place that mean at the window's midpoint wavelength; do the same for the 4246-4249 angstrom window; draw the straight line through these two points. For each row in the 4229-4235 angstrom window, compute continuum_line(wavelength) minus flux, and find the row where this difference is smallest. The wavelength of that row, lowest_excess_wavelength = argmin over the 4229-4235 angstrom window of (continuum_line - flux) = 4231.59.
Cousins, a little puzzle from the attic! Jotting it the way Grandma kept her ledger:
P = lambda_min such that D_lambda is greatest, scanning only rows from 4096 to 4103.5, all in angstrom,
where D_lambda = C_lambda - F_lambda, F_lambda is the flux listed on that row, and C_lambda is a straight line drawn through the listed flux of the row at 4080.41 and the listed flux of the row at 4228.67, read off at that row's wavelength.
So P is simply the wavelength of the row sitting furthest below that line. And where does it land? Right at 4101.13 angstrom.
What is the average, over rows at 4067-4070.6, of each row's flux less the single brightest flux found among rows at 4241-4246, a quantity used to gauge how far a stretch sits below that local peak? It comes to -7.5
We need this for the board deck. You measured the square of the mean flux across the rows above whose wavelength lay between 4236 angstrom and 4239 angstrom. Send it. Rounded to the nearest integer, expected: 181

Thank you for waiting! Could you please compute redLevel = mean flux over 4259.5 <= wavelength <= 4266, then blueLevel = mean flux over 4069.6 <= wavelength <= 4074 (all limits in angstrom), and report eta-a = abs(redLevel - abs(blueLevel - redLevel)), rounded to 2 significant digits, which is 11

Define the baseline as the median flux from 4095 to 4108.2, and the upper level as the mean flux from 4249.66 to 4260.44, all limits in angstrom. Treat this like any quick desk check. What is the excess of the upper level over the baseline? -1.7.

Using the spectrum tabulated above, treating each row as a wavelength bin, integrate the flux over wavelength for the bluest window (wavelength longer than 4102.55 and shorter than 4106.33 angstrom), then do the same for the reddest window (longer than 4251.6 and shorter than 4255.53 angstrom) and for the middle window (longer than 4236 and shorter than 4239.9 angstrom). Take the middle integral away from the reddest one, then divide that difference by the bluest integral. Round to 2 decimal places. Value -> -0.20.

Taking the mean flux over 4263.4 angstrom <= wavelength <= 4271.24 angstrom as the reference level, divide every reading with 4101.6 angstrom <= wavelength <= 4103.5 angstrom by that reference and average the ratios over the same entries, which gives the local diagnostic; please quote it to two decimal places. 0.88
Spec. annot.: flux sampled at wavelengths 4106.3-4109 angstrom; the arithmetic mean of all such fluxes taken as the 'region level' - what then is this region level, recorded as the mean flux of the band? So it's 17.0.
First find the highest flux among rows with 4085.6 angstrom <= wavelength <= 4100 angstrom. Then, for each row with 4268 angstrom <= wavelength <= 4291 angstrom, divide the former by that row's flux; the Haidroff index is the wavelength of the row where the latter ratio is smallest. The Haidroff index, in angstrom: 4278.62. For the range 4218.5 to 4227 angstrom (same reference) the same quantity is 4218.95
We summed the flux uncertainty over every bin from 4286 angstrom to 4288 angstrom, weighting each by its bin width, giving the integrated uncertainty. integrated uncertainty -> 3.2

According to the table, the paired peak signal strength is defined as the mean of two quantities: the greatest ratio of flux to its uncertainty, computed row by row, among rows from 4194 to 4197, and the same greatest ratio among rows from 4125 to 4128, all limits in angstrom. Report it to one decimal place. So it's 11.2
